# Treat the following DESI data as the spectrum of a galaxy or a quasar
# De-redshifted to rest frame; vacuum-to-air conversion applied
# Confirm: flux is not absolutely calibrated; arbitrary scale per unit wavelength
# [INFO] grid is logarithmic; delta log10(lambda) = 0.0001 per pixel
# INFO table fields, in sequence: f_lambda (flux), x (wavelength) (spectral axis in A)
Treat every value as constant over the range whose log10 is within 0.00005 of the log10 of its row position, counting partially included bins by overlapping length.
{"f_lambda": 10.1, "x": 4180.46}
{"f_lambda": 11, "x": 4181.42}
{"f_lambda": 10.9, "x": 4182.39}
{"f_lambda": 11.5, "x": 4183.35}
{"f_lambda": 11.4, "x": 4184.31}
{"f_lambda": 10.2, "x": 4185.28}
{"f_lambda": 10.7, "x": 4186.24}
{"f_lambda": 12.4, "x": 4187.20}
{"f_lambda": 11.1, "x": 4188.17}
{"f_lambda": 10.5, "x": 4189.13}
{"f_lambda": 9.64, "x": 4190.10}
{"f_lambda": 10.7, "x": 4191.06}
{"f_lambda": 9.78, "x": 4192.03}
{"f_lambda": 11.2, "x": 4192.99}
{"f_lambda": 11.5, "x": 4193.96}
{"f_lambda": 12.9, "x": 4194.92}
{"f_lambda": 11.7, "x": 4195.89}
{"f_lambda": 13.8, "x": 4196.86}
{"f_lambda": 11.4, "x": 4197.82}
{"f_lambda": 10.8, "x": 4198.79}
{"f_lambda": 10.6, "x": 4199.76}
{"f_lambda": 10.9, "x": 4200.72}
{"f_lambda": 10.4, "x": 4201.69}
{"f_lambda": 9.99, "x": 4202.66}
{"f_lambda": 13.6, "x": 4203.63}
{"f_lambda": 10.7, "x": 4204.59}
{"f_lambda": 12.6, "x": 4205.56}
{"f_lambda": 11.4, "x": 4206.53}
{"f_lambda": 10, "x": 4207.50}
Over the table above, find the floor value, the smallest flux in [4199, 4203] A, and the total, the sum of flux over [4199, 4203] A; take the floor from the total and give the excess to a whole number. 32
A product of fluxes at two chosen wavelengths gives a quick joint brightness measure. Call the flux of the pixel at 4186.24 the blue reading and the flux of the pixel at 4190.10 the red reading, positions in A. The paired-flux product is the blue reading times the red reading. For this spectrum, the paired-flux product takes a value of 103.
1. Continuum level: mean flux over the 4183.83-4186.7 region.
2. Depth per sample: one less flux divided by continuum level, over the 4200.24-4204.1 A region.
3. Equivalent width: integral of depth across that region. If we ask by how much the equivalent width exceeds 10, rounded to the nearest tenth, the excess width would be -10.2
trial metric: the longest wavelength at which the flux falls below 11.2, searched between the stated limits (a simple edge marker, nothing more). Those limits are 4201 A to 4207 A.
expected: 4204.59 A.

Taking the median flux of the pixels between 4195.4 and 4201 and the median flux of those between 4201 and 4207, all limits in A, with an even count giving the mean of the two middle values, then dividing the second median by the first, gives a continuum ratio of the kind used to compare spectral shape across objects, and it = 0.99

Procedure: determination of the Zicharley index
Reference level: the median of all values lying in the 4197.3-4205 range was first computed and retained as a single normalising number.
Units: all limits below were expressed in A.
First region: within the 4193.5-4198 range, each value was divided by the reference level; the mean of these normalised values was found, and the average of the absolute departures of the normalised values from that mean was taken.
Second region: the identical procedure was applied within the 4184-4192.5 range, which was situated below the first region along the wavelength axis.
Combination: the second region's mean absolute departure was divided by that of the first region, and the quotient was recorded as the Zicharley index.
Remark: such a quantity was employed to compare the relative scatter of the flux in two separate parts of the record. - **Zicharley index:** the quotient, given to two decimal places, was 0.70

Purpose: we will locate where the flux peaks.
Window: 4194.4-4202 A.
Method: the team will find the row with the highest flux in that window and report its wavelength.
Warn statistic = 4196.86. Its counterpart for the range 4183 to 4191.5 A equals 4187.20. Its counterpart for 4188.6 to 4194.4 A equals 4193.96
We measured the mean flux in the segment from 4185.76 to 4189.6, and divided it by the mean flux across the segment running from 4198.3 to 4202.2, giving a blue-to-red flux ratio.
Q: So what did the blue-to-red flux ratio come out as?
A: 1.05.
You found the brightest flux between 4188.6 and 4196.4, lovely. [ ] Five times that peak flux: 64.5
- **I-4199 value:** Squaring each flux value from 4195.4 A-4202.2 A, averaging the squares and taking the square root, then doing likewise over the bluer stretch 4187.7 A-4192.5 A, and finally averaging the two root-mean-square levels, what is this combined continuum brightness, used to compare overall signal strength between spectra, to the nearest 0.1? 10.9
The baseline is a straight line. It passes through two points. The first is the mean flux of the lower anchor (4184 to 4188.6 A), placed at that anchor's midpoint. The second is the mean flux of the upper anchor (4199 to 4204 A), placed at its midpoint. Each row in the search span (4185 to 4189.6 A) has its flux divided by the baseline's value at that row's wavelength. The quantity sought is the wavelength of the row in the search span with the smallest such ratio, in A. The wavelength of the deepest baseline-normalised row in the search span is 4185.28 A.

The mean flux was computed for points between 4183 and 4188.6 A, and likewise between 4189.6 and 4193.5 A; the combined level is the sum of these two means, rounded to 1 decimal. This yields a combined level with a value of 21.5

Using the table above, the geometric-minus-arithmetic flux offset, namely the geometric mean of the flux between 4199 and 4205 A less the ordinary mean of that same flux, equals -0.06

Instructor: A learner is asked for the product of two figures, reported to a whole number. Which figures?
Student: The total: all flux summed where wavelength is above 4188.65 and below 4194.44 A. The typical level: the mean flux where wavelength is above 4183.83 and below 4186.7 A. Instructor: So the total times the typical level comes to 682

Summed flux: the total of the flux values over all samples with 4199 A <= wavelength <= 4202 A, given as 32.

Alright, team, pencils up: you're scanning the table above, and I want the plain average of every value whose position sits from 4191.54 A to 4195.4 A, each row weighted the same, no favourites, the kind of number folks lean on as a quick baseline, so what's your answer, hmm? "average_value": 11.3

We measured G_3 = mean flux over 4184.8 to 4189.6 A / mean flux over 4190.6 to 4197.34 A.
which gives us 0.94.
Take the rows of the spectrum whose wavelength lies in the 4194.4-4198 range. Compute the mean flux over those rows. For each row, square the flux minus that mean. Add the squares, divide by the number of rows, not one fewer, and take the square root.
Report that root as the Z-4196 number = 1.0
